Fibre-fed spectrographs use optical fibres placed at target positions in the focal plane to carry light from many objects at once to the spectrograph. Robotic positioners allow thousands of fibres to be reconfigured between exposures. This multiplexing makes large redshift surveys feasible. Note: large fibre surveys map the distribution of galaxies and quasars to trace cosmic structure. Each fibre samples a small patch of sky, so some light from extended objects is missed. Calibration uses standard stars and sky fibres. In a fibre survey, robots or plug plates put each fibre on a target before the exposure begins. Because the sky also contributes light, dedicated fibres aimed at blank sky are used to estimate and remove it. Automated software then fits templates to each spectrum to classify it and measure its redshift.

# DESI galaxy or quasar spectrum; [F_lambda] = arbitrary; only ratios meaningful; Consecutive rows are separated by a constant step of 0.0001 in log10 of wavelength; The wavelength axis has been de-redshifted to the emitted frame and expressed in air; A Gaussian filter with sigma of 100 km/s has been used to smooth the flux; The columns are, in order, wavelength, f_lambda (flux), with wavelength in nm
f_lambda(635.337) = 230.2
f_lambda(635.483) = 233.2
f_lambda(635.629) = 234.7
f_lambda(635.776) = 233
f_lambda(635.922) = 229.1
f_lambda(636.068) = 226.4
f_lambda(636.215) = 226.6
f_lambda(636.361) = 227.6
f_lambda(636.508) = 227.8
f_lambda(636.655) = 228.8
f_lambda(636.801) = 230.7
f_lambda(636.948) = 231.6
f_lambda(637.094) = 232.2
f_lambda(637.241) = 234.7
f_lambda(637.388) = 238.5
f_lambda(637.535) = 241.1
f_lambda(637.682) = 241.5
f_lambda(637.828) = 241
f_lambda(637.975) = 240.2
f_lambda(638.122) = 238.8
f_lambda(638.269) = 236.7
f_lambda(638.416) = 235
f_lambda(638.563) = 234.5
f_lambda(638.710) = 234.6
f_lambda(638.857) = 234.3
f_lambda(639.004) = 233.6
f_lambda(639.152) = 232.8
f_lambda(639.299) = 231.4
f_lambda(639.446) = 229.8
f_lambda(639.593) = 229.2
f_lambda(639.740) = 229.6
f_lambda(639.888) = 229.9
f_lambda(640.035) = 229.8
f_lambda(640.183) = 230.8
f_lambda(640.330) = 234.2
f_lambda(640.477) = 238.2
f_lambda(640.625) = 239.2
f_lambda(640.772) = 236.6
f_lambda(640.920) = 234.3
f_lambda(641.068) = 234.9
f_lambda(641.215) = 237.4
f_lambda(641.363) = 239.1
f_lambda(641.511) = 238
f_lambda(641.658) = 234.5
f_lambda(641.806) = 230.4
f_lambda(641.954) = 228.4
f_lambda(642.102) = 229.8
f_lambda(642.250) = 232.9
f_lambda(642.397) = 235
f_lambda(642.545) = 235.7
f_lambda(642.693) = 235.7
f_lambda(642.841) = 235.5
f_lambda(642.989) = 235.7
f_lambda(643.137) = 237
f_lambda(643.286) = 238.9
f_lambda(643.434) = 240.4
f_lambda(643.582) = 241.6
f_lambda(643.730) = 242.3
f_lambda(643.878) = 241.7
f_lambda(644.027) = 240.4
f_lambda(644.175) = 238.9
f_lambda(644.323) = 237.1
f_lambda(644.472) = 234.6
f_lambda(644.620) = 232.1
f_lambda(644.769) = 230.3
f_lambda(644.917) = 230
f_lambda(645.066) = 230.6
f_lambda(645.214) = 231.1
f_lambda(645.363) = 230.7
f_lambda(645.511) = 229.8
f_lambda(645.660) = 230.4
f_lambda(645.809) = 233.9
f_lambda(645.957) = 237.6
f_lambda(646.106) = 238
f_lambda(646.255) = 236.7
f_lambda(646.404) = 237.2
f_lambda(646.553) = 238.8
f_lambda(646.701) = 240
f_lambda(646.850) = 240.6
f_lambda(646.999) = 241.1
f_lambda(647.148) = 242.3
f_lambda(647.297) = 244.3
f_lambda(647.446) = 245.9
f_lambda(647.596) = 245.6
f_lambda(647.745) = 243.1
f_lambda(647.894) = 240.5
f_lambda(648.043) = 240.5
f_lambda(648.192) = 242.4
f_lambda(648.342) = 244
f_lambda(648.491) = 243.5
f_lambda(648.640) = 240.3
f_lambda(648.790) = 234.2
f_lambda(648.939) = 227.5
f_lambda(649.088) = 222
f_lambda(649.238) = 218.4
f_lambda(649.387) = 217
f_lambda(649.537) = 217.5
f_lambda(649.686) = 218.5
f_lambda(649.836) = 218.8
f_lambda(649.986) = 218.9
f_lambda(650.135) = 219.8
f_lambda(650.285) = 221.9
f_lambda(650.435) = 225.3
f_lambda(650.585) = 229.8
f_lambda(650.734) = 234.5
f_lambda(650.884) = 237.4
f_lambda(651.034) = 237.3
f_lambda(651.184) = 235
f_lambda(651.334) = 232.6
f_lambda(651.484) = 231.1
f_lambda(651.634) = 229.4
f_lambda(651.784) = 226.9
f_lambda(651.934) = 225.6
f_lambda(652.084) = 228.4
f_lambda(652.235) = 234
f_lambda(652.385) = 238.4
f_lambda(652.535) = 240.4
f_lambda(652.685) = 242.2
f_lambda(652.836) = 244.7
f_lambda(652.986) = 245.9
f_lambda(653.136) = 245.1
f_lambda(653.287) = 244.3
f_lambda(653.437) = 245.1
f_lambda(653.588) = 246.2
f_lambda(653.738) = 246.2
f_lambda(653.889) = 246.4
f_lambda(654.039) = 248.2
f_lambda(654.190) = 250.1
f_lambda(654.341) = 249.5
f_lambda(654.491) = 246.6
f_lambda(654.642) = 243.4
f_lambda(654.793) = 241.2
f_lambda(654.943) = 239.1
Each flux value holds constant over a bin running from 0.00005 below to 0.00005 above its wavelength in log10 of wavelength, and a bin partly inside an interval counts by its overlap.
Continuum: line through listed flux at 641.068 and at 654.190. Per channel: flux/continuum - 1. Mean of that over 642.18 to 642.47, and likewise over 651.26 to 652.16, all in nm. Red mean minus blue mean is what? -0.06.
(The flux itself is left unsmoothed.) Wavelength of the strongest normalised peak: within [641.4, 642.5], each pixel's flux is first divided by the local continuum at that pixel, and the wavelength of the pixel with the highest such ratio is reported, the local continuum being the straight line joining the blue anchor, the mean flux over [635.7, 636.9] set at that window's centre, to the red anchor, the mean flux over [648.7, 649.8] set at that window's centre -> 641.511 nm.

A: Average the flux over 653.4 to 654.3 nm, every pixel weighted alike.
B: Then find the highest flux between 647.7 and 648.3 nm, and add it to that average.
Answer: 490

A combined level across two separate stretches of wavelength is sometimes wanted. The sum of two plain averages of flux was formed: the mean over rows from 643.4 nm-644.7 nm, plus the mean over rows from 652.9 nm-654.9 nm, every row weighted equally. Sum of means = 485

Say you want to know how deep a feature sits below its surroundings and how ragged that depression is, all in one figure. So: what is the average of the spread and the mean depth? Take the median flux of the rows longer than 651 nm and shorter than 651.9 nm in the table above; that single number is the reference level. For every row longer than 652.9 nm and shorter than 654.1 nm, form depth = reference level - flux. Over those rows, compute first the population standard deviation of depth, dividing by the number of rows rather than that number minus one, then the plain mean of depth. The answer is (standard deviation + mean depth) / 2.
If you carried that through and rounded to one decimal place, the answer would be -6.5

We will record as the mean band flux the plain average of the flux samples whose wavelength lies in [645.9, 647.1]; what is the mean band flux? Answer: 239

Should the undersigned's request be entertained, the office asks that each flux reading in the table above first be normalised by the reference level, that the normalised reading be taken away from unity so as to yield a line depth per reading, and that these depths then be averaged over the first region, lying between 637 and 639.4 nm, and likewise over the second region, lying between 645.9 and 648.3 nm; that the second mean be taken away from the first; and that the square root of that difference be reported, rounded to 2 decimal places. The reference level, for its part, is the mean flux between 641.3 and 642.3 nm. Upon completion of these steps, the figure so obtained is 0.14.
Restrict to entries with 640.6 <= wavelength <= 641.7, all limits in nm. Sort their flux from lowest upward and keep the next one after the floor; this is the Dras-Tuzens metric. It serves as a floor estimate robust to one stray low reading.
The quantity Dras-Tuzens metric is 234.5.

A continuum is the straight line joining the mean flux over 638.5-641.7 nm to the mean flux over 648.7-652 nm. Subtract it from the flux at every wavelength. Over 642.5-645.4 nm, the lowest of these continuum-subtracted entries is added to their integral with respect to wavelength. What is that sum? 14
